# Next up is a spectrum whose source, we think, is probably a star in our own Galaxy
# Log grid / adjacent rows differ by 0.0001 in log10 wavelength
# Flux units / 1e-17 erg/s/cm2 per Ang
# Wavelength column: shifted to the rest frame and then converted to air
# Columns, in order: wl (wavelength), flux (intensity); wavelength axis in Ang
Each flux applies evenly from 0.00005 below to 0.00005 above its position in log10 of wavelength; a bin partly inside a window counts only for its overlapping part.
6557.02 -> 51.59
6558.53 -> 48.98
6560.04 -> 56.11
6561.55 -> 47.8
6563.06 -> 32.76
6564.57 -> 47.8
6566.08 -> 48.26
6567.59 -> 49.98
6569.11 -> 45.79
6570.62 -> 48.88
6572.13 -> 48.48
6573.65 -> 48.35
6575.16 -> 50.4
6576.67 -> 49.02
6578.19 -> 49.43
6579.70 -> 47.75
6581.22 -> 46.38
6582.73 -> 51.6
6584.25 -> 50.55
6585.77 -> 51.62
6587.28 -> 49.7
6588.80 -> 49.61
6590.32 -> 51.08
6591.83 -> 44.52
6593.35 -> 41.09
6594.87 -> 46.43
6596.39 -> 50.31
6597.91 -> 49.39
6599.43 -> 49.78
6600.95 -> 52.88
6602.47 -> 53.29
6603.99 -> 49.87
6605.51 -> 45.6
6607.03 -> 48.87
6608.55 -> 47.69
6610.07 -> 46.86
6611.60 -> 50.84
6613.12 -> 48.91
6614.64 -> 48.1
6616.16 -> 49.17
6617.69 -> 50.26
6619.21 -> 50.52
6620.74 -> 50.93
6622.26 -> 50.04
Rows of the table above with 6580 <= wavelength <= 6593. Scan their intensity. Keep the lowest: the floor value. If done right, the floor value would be 44.52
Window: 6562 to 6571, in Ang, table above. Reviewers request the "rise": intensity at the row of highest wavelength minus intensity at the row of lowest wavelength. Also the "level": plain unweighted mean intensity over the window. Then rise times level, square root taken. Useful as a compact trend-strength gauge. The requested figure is 27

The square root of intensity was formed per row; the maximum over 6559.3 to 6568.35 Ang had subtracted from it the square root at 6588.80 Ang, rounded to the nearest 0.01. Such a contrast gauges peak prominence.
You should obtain 0.45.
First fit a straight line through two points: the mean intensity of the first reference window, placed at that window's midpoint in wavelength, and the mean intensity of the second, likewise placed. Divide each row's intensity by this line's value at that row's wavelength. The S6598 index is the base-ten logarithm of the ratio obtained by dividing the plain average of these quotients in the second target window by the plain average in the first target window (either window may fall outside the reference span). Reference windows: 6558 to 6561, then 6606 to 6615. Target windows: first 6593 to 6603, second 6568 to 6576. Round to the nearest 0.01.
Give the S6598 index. -0.02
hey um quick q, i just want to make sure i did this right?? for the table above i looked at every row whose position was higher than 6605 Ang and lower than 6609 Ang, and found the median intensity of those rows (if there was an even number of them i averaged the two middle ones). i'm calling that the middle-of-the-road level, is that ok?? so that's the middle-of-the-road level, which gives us 47.7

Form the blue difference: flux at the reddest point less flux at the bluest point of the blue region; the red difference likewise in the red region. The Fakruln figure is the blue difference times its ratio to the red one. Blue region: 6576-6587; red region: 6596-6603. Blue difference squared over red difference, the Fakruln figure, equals 2.3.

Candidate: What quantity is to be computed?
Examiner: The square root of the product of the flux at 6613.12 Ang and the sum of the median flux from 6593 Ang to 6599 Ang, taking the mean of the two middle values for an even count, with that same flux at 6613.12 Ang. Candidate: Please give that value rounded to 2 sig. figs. 69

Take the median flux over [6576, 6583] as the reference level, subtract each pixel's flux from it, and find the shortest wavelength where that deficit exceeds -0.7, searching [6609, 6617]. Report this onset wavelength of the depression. 6610.07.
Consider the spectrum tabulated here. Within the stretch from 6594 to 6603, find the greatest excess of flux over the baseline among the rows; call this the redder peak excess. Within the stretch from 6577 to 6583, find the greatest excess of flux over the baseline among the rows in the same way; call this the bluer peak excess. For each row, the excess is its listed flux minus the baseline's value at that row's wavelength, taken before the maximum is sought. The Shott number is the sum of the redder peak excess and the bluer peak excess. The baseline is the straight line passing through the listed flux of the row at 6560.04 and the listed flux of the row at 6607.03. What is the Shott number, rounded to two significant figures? 2.7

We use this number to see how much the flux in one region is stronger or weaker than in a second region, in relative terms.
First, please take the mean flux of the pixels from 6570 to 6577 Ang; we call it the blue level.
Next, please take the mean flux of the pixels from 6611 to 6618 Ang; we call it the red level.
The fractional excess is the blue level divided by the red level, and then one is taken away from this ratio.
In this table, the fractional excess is -0.01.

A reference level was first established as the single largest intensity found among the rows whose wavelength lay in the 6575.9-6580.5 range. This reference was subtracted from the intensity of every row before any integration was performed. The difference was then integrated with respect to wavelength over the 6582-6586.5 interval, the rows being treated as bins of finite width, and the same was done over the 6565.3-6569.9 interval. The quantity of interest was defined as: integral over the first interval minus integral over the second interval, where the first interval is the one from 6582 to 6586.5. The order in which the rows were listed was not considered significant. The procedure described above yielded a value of 15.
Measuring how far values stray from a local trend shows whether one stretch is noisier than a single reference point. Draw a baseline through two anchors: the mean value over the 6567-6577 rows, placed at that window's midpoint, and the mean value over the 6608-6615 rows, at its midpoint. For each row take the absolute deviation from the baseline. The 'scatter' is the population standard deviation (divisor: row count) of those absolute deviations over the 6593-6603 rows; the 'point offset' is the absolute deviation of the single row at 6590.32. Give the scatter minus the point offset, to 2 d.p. -0.25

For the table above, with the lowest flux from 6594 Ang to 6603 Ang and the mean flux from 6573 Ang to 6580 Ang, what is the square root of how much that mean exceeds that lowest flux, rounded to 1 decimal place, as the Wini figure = 1.6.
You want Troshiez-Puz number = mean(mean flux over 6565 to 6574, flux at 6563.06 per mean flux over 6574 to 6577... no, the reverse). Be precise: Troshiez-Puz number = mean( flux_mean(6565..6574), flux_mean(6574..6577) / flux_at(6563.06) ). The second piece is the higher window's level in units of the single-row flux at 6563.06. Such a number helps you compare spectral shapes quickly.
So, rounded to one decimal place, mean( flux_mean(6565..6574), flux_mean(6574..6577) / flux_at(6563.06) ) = 24.9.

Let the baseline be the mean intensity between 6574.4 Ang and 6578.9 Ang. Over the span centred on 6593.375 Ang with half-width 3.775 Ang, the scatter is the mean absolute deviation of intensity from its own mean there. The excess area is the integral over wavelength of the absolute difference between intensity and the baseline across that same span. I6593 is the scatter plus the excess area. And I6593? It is 32.0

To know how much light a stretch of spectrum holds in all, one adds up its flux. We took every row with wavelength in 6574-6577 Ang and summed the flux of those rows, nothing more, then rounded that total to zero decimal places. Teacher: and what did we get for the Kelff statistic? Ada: 99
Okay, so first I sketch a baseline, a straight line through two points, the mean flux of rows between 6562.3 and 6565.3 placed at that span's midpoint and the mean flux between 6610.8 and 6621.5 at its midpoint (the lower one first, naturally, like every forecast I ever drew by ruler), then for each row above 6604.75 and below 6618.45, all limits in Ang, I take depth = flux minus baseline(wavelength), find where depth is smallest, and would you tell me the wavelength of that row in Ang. 6605.51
